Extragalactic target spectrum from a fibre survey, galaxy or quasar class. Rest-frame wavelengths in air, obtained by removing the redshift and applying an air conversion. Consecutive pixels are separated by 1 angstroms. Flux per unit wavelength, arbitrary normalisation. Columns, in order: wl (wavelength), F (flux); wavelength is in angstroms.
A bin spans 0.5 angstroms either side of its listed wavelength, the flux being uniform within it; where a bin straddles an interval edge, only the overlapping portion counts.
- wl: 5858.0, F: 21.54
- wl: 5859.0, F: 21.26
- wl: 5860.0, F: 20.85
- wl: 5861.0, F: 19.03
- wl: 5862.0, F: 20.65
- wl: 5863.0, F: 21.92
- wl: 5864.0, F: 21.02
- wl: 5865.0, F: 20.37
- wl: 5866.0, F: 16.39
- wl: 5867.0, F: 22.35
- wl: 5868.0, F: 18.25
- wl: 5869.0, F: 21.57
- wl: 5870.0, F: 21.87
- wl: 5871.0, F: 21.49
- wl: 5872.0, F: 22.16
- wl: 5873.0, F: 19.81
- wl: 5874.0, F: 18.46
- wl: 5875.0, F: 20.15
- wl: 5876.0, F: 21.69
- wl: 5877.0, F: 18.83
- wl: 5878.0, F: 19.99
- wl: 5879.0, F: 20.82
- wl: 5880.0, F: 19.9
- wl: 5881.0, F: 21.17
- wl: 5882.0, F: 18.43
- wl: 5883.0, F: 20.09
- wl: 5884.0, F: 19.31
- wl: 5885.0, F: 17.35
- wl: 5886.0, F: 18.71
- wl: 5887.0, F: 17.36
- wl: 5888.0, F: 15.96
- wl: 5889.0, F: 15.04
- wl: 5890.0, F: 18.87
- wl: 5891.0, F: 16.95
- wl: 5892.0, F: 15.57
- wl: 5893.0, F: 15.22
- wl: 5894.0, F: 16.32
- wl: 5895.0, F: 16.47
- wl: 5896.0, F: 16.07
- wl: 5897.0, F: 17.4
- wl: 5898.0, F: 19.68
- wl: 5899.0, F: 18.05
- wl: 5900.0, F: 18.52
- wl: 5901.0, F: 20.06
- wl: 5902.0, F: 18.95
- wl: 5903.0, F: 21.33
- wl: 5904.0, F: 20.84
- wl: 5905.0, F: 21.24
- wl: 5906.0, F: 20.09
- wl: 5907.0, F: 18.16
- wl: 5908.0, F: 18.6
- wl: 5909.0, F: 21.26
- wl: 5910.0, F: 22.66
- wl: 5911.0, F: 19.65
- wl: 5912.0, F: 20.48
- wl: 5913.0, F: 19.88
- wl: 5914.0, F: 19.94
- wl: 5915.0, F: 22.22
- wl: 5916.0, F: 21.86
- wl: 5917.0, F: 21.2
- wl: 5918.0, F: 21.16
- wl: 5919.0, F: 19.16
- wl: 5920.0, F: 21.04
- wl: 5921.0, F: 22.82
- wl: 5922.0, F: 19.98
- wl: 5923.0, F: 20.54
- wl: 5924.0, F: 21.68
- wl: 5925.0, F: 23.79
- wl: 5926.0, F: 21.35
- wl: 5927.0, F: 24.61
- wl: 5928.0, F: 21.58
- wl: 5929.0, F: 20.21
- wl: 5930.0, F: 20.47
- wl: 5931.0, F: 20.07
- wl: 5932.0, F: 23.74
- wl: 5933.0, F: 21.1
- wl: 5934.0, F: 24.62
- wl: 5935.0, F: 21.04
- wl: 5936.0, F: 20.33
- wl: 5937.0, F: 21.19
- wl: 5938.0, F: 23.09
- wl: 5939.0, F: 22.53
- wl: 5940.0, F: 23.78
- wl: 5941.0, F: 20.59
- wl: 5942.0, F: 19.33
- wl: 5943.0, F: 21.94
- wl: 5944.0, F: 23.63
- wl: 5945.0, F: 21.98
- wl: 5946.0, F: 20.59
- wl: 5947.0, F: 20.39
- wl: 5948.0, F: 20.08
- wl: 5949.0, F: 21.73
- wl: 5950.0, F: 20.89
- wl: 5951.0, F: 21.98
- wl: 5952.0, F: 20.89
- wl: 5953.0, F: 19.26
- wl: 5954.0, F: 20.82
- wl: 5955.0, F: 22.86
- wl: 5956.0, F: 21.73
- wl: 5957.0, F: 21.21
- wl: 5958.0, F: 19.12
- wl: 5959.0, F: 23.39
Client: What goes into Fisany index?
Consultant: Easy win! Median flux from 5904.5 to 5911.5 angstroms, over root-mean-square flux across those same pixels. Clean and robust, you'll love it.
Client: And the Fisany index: 0.99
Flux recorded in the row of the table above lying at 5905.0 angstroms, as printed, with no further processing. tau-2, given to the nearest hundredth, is 21.24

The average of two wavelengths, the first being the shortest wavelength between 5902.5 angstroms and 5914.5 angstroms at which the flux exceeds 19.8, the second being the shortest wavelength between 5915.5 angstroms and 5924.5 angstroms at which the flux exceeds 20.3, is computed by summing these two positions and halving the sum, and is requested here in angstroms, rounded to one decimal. 5909.5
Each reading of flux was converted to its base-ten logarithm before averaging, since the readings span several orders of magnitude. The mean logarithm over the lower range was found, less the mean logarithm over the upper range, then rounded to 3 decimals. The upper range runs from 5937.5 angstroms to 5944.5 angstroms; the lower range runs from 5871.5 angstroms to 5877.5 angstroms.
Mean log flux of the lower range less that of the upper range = -0.040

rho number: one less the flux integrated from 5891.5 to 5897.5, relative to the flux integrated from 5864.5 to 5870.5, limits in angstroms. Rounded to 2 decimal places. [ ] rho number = 0.20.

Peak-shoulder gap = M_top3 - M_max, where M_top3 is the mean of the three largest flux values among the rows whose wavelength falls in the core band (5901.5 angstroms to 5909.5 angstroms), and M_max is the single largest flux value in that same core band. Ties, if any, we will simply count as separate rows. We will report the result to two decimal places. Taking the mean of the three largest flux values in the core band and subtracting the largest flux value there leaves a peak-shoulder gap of -0.05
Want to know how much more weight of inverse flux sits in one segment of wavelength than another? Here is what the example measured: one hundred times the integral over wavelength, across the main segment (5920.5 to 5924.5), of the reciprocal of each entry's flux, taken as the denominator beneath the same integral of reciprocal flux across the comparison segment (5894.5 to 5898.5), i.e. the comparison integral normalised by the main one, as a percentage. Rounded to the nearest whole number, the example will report 123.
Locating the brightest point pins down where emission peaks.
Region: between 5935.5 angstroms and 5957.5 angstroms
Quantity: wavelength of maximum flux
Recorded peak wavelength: 5940.0 angstroms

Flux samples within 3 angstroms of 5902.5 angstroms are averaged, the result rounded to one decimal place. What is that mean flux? 20.2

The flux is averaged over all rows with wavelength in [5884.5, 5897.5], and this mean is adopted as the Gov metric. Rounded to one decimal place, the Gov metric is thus 16.7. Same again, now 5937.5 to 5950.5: 21.6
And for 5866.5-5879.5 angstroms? 20.6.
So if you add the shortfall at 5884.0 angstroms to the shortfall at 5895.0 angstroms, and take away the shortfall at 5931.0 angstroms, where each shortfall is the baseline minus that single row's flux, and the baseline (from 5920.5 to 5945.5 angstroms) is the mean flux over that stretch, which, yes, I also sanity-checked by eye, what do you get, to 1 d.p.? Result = 6.1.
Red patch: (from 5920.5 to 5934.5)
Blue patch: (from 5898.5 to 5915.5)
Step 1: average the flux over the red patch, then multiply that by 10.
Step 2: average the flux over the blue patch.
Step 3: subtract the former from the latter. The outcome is -199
